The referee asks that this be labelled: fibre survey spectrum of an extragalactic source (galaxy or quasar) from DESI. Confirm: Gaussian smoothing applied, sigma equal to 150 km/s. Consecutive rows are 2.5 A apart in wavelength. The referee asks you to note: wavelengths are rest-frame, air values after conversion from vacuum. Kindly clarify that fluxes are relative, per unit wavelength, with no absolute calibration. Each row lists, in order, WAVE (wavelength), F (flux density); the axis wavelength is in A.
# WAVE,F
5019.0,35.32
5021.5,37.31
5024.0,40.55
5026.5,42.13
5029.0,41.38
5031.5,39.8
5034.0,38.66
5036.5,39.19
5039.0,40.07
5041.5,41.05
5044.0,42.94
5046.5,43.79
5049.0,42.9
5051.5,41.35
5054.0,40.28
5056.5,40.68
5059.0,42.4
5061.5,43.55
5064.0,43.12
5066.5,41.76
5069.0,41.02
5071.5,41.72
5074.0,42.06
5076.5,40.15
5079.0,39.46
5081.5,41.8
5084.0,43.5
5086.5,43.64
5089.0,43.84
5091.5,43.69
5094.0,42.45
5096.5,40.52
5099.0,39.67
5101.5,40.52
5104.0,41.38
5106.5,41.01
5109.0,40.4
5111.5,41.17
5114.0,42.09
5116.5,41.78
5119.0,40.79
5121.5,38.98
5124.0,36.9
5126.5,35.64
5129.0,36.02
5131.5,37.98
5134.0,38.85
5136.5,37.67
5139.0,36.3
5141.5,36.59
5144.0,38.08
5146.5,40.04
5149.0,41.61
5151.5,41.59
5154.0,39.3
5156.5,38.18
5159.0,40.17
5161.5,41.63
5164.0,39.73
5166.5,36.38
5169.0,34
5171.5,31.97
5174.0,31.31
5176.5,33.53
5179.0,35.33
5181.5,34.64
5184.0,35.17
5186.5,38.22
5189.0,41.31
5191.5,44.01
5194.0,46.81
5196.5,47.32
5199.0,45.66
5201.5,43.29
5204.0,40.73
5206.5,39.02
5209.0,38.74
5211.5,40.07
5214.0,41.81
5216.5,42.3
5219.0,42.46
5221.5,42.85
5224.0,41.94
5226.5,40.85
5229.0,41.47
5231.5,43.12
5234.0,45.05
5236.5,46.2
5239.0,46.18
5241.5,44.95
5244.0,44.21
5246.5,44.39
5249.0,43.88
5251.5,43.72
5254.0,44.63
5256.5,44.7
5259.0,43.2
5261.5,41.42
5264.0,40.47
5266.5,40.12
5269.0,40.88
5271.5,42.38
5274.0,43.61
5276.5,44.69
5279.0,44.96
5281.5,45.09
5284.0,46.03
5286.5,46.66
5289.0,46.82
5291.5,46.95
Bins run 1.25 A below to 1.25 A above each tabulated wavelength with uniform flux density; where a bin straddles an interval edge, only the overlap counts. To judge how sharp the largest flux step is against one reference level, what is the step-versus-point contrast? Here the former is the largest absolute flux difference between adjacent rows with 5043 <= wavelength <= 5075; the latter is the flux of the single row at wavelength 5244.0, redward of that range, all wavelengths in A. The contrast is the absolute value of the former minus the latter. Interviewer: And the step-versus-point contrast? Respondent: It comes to 42.5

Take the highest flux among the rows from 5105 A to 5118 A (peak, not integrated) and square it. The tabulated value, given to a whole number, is 1772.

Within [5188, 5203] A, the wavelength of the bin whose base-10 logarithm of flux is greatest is 5196.5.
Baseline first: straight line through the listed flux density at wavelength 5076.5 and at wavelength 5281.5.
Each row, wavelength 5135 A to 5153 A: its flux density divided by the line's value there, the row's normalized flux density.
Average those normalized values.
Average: 0.93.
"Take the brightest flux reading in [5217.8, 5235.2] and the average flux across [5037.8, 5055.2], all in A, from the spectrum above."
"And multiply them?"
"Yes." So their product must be 1882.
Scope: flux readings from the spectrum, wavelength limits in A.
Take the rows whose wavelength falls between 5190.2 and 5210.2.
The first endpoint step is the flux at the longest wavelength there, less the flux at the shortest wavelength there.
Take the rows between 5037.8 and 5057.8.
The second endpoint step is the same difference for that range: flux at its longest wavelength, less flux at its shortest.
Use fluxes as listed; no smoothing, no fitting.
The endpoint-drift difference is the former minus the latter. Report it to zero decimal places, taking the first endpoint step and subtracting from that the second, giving -6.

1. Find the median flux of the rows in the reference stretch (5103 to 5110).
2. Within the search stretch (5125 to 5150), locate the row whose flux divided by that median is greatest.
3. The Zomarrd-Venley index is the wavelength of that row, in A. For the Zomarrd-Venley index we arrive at 5149.0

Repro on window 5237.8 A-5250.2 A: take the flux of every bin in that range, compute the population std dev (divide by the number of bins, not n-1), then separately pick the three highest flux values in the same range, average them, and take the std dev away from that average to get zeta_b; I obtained 44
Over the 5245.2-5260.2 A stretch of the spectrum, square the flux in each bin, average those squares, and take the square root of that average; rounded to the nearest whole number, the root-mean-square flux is 44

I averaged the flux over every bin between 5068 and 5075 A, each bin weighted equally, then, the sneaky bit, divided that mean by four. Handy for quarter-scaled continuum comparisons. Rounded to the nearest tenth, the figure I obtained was 10.4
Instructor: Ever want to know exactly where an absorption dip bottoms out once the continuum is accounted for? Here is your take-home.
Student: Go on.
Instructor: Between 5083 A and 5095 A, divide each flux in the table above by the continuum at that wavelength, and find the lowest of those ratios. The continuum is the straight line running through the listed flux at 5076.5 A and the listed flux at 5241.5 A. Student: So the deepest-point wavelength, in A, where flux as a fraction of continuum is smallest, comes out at 5094.0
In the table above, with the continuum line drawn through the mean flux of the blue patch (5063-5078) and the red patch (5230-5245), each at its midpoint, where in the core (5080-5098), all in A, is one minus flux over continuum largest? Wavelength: 5096.5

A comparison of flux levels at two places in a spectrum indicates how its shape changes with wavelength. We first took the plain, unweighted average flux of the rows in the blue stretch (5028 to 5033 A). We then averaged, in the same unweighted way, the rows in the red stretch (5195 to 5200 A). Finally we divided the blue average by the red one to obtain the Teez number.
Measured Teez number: 0.87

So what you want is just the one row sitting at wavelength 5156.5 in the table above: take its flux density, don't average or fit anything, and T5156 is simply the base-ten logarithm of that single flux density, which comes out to 1.58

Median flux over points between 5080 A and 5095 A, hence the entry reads 43.6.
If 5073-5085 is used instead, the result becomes 41.8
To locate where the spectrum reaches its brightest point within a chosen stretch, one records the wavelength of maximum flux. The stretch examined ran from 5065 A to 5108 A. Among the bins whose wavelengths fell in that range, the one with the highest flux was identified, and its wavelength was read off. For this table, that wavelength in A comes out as 5089.0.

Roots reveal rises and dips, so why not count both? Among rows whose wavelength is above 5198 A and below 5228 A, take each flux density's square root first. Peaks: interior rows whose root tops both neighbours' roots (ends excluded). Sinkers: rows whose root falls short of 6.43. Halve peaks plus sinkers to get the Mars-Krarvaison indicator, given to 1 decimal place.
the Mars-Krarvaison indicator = 3.0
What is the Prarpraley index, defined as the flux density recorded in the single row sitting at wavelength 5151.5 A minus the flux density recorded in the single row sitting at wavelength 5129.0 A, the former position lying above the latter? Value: 6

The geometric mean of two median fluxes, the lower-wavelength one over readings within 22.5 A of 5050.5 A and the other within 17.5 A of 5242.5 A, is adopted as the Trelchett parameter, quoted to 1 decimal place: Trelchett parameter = 42.8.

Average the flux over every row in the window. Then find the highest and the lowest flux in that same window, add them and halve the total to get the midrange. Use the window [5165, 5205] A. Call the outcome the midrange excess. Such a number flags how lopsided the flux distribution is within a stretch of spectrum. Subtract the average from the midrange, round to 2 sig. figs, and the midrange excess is 0.59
